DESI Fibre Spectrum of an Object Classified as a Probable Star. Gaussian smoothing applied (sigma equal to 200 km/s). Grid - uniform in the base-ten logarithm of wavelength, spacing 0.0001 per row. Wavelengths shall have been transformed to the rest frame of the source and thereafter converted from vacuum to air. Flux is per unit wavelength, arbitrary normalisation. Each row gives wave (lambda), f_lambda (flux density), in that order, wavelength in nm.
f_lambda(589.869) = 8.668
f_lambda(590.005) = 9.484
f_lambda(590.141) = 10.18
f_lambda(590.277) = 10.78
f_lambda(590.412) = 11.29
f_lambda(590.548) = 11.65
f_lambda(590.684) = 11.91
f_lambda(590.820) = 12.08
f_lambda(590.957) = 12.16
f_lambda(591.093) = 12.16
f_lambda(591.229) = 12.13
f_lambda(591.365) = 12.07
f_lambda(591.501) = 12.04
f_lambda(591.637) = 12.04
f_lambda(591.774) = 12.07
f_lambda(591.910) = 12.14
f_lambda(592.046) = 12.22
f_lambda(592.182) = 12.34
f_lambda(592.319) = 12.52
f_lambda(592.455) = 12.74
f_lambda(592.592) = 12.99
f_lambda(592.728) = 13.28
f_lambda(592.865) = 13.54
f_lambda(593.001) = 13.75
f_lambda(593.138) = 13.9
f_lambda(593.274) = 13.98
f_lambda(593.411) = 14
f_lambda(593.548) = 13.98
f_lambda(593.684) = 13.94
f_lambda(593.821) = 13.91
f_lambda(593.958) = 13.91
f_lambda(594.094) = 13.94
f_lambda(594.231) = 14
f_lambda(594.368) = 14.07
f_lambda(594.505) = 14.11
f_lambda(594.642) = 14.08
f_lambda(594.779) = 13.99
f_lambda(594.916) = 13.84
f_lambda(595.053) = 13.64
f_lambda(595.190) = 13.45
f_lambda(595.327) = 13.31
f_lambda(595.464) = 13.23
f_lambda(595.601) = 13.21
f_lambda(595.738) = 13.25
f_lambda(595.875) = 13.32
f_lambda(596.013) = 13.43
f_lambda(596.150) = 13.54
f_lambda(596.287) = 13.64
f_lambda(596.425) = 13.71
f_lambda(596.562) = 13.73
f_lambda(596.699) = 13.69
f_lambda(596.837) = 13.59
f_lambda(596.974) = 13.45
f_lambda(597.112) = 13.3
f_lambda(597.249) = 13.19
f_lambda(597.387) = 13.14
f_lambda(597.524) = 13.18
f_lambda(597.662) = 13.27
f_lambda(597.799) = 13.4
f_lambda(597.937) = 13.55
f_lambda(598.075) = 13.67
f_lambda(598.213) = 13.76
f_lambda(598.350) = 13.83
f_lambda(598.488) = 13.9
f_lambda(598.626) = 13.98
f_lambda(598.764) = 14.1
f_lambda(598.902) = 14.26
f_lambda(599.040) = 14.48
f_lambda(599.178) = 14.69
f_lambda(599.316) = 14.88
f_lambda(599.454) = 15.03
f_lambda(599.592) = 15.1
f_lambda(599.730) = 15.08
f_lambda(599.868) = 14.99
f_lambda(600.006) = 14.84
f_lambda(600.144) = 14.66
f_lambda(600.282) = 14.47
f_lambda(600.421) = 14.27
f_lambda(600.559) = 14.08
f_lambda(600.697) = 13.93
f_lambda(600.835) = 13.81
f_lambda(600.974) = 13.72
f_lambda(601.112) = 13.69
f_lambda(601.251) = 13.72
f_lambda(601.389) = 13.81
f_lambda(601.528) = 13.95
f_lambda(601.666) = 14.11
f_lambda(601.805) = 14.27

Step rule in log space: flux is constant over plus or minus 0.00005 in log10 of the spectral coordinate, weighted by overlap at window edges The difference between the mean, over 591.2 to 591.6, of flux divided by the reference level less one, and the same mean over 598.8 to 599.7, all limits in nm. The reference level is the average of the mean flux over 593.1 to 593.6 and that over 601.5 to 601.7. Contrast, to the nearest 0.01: -0.19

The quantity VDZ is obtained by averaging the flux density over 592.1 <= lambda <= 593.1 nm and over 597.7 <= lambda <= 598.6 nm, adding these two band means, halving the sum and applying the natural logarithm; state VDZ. 2.592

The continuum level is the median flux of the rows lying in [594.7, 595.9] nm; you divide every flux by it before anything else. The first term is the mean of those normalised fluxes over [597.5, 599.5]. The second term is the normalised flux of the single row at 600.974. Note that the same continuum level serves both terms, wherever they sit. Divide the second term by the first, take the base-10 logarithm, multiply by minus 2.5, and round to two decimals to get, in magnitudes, 0.02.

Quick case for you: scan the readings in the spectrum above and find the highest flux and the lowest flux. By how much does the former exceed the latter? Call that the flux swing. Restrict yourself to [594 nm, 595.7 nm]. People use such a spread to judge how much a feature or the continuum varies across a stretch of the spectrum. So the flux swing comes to 0.9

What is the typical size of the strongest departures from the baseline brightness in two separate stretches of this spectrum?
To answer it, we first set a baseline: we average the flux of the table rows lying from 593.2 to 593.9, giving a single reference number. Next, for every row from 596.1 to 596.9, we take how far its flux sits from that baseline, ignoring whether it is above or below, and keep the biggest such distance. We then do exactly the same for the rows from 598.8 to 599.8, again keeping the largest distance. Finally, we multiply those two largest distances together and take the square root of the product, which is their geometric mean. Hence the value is 0.69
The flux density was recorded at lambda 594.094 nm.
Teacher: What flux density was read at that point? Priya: 13.94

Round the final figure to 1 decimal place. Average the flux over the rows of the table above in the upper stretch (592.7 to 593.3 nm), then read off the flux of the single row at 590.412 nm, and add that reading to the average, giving 25.0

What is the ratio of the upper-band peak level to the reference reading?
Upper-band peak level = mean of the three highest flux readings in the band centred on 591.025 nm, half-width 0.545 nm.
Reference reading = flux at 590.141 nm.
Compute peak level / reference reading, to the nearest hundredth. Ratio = 1.19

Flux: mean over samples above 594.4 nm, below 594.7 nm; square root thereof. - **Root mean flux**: 3.75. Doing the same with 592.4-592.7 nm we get 3.59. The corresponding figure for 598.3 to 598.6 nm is 3.72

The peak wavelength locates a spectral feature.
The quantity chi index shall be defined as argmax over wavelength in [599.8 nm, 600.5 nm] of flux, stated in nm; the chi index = 599.868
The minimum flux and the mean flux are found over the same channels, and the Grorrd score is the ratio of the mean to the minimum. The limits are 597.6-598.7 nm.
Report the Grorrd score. 1.030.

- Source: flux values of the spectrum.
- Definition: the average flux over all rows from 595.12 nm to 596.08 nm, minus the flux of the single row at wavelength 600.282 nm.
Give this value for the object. -1.2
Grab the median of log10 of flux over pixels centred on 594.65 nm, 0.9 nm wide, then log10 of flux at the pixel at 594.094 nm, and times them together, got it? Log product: 1.311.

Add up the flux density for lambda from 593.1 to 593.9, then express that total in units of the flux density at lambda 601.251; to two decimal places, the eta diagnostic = 6.10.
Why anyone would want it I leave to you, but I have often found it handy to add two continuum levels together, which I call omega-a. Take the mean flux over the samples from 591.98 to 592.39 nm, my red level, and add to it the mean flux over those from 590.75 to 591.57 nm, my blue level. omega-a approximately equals 24.5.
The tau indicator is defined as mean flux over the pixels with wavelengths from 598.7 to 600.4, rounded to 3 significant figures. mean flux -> 14.7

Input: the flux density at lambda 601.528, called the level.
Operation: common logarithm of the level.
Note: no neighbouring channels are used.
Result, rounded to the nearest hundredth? 1.14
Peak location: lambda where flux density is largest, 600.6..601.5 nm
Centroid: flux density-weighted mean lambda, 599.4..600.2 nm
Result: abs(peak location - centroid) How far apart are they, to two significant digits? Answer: 0.90 nm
